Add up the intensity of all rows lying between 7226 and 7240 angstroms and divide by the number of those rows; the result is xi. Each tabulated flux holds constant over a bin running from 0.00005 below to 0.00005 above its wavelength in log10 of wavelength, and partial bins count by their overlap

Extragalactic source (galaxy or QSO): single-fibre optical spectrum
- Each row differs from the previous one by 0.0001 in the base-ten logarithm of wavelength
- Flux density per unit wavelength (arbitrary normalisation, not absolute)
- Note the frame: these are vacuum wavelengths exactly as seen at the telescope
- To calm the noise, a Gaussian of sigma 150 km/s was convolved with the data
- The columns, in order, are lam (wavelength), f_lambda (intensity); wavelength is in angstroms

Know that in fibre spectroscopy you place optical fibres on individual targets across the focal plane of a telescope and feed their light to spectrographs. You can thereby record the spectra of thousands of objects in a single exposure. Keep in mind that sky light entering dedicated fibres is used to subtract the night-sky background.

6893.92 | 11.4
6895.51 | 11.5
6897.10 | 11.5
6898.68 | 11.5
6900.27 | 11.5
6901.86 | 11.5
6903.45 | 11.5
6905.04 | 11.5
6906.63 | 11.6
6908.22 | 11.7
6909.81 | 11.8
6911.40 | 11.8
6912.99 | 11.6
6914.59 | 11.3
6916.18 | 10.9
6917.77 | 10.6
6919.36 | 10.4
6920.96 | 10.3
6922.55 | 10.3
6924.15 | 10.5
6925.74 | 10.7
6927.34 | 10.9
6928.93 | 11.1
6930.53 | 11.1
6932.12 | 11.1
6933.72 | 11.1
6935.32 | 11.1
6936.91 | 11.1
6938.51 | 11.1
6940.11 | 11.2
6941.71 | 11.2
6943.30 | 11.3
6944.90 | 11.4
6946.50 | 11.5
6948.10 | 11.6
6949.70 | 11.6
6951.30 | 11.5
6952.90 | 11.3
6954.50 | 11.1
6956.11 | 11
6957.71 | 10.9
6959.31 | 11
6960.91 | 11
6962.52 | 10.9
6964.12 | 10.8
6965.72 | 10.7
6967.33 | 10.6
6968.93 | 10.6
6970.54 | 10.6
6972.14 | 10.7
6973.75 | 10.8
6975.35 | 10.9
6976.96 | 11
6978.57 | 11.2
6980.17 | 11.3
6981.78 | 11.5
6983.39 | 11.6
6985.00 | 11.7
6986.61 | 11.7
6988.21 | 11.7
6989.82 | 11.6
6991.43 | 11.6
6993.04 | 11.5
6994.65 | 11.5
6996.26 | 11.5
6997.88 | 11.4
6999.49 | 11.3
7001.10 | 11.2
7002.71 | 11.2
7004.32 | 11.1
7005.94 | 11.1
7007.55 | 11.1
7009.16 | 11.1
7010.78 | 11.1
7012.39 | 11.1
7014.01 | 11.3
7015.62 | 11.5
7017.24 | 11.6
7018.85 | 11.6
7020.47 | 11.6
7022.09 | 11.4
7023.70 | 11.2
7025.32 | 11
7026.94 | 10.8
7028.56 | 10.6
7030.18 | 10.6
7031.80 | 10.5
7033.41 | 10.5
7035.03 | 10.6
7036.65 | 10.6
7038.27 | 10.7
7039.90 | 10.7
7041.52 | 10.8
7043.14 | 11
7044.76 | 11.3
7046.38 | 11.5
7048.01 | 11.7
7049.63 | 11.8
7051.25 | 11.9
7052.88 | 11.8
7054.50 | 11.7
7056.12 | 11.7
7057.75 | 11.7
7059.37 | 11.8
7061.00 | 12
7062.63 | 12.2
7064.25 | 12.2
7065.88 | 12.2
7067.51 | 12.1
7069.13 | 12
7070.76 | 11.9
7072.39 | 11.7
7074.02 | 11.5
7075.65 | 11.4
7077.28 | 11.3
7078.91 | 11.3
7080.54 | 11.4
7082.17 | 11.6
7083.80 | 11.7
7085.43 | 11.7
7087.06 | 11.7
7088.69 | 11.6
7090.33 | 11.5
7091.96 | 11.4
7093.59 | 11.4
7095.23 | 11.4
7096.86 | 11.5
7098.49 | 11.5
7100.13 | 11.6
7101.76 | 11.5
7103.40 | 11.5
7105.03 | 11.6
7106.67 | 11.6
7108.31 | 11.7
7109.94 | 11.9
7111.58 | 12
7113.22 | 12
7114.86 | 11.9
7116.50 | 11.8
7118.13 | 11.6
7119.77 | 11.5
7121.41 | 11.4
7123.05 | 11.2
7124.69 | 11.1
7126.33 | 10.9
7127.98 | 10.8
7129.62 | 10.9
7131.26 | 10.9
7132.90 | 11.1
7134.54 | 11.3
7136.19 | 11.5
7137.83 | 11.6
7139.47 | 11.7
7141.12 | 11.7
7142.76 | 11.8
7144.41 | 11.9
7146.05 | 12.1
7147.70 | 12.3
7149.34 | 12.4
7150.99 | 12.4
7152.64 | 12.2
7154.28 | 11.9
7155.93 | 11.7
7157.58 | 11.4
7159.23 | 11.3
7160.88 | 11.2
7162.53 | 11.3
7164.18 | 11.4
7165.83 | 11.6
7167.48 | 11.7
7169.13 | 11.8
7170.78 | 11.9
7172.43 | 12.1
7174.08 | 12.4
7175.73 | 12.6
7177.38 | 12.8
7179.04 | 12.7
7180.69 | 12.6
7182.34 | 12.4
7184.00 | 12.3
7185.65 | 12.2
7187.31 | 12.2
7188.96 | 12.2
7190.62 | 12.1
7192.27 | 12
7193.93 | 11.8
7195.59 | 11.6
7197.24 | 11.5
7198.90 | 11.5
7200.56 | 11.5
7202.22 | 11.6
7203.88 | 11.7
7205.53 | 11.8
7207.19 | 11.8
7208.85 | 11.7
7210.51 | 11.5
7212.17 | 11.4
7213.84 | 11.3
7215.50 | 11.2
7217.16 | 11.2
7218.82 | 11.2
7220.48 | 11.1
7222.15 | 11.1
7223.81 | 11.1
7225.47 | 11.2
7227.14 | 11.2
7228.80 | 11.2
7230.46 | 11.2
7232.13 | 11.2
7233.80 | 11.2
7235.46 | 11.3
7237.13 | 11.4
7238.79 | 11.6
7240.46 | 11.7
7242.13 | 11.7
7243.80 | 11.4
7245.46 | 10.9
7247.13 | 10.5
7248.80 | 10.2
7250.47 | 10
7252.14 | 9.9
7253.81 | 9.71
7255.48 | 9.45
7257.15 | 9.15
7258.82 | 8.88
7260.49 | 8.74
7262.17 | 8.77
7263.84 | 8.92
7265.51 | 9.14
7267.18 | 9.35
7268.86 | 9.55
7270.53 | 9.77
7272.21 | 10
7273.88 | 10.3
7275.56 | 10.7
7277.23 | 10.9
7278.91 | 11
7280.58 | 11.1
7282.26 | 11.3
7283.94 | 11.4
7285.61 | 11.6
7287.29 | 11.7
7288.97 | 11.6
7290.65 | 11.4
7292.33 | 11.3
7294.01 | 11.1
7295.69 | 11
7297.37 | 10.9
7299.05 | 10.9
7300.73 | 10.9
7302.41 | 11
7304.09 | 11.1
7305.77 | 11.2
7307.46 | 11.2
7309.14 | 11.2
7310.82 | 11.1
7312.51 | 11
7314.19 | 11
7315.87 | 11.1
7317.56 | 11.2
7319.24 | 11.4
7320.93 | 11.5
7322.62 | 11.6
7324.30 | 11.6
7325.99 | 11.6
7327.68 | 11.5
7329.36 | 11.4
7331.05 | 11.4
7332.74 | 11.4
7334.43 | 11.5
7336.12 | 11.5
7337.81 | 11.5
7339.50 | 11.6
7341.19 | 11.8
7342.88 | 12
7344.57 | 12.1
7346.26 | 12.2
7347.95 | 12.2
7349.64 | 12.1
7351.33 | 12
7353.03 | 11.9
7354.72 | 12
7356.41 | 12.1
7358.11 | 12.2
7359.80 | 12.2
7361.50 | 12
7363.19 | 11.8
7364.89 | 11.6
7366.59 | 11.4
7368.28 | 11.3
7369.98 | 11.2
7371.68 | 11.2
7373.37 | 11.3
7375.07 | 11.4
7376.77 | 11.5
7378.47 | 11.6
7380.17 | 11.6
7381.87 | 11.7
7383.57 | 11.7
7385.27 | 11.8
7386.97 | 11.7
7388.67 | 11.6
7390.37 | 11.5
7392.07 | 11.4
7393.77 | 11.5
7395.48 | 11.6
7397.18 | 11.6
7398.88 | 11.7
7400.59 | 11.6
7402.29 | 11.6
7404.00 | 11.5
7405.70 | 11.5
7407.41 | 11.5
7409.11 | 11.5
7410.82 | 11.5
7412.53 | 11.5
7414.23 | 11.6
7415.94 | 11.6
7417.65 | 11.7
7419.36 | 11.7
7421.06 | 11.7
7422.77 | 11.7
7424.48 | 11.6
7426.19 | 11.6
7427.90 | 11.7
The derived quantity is 11.3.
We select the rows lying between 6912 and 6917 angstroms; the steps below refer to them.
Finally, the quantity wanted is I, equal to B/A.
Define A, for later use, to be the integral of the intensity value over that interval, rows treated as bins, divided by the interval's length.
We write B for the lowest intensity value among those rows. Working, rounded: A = 11.3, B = 10.9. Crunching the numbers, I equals 0.97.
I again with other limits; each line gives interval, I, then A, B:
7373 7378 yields 0.99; 11.4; 11.3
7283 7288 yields 0.99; 11.6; 11.4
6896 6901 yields 1.00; 11.5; 11.5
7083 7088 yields 1.00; 11.7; 11.7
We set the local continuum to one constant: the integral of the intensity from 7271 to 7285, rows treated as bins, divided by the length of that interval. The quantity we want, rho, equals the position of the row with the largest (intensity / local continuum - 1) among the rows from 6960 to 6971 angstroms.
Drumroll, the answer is 6960.91 angstroms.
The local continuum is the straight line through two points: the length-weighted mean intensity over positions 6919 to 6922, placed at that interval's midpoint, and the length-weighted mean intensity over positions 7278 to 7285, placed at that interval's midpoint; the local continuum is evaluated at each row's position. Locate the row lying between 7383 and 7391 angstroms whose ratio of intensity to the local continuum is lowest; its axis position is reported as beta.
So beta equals 7390.37 angstroms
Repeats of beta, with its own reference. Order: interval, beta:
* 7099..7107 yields 7103.40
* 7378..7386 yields 7380.17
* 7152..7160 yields 7159.23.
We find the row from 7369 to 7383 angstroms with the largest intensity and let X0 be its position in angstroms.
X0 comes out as 7381.87 angstroms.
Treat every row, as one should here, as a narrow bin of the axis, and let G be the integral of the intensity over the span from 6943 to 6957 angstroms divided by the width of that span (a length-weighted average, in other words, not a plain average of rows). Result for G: 11.4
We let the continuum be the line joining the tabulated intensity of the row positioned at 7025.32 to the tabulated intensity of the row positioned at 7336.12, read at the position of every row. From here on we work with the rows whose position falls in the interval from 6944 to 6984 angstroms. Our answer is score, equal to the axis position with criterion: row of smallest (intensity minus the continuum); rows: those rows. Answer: 6970.54 angstroms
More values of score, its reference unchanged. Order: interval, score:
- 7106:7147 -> 7127.98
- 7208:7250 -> 7248.80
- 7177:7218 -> 7217.16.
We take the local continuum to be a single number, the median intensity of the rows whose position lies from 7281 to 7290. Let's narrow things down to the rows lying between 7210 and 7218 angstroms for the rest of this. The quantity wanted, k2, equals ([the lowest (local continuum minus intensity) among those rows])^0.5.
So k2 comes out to 0.3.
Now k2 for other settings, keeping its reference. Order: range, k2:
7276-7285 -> 0.4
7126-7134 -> 0.7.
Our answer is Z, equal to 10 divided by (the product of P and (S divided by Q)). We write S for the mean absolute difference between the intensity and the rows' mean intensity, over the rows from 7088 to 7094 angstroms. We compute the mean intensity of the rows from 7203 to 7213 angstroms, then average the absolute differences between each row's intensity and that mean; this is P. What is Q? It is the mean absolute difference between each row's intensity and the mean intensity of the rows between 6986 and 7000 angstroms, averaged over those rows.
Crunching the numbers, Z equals 104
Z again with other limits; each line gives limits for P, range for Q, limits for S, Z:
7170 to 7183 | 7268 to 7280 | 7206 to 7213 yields 132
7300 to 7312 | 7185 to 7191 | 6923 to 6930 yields 22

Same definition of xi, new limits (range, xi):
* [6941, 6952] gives 11.4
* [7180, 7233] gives 11.6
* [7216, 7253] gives 11.1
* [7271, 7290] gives 11.1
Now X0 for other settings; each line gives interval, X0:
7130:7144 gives 7142.76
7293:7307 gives 7305.77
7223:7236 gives 7235.46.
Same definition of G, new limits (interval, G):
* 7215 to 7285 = 10.5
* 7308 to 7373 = 11.6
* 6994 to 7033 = 11.2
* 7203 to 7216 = 11.6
